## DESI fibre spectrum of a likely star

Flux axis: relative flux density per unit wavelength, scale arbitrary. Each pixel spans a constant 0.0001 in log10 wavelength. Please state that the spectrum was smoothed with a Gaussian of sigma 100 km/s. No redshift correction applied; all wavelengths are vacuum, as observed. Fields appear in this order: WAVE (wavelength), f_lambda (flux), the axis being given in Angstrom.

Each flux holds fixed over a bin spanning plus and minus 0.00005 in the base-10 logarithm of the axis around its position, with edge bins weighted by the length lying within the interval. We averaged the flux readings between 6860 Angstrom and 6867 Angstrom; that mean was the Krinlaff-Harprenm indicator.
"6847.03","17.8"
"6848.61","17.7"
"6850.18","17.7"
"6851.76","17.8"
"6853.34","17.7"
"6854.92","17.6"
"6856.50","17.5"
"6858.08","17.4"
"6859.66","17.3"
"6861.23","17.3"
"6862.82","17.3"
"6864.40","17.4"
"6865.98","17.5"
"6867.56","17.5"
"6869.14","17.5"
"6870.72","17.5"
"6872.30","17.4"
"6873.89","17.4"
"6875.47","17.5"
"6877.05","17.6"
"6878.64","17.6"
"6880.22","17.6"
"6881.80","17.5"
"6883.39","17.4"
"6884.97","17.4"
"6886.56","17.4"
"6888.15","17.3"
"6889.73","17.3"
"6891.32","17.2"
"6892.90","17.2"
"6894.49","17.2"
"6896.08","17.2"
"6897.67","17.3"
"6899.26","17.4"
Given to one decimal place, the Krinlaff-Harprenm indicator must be 17.4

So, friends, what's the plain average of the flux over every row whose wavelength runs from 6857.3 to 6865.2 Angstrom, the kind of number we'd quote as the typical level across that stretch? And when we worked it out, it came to 17.34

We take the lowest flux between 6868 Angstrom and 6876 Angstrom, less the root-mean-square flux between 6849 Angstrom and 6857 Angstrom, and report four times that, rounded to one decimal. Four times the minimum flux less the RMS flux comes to -1.0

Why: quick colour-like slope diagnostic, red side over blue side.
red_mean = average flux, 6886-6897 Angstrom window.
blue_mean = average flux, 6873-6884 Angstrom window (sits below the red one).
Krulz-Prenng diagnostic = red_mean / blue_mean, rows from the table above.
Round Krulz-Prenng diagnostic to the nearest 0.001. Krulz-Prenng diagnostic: 0.985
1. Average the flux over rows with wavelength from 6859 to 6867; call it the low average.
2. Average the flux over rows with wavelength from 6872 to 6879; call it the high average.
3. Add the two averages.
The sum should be 34.9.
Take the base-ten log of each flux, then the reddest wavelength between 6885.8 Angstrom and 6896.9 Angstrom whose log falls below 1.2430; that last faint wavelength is 6896.08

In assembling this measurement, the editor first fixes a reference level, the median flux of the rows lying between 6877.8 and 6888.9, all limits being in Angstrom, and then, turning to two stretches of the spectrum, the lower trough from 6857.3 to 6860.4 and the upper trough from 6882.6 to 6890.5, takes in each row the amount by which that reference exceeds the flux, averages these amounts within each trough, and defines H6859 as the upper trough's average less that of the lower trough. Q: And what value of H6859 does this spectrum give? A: -0.01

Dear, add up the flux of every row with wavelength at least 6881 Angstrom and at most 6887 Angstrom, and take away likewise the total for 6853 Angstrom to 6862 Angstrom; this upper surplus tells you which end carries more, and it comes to -35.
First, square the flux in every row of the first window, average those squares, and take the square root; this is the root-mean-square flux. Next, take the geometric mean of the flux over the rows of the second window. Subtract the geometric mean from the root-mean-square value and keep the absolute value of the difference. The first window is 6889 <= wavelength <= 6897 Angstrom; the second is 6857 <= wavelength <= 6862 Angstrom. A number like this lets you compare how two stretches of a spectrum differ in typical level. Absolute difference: 0.11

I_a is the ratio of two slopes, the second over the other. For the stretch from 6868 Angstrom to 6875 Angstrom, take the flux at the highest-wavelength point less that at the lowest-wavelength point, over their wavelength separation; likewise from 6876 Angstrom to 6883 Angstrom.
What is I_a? 1.0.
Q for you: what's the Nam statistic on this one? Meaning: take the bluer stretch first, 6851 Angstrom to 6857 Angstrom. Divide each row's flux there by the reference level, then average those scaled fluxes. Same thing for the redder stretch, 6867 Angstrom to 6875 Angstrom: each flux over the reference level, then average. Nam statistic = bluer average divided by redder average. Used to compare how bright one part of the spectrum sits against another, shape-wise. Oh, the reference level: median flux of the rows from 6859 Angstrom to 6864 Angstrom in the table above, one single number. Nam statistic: 1.01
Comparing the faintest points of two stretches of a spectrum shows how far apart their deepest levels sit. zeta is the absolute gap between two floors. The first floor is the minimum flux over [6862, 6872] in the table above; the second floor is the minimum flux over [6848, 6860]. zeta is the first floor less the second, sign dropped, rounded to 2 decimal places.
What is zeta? 0.00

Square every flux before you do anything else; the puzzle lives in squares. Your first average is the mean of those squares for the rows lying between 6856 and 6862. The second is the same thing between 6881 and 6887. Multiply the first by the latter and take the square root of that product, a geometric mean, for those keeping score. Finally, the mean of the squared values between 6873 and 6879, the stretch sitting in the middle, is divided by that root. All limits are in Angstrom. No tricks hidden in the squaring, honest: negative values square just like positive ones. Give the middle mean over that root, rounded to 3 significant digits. 1.01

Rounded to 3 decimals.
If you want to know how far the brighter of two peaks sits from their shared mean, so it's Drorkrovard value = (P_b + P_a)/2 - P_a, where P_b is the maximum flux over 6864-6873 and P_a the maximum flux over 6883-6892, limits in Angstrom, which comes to 0.050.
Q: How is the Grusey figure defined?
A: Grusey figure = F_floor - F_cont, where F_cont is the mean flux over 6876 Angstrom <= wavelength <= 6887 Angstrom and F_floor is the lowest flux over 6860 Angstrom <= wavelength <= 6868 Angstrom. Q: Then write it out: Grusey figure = -0.20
